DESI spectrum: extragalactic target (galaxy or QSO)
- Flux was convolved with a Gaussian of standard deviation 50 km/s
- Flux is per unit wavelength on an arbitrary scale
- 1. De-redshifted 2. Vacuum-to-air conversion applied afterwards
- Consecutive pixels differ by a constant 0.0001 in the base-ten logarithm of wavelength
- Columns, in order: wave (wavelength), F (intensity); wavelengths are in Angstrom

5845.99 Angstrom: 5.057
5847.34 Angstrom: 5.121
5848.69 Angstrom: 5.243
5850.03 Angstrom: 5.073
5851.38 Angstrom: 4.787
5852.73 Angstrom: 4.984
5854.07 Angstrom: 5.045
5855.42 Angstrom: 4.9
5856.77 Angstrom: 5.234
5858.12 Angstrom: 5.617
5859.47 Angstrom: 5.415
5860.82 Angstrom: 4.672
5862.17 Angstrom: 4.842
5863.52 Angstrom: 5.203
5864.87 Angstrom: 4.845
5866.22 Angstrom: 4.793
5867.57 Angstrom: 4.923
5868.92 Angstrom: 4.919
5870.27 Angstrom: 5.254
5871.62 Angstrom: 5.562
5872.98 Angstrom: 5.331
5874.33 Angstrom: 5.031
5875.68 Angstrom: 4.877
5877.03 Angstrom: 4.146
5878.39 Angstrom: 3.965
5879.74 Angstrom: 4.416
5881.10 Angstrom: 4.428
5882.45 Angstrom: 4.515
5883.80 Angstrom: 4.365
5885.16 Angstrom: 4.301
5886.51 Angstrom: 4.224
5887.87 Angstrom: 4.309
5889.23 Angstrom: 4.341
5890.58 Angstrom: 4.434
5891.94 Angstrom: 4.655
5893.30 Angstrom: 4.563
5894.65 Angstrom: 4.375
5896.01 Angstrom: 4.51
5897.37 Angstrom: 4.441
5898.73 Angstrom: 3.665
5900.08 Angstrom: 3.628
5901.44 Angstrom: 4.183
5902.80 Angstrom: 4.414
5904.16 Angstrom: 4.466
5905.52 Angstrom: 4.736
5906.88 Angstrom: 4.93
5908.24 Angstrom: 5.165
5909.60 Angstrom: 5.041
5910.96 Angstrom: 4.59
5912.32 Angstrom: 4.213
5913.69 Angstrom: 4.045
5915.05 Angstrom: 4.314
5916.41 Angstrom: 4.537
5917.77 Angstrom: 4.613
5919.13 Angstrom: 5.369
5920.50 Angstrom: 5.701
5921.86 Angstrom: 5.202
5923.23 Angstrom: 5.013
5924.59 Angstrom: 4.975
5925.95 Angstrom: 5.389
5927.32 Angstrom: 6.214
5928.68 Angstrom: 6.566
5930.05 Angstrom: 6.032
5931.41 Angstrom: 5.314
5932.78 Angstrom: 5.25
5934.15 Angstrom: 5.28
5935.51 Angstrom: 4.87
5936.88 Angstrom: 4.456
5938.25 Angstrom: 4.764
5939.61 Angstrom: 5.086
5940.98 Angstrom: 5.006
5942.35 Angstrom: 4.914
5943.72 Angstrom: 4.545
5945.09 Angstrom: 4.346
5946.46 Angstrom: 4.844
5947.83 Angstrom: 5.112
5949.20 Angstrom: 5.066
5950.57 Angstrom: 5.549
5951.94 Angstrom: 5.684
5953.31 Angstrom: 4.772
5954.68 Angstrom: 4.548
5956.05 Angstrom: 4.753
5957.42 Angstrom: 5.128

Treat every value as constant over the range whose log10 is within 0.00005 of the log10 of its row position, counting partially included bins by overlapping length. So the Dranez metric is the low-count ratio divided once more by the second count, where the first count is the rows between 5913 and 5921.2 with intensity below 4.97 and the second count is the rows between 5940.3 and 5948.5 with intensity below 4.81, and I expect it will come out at 1.0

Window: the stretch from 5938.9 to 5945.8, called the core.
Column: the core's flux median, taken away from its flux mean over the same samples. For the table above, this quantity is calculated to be -0.13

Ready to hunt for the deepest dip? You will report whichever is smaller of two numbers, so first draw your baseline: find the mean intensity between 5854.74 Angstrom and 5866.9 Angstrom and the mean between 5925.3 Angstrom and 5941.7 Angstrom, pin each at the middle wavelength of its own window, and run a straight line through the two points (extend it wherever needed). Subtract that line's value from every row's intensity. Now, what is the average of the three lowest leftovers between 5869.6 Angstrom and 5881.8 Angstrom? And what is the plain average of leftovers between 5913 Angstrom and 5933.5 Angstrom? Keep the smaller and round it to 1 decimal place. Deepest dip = -1.0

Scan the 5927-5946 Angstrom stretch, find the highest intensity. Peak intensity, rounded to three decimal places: 6.566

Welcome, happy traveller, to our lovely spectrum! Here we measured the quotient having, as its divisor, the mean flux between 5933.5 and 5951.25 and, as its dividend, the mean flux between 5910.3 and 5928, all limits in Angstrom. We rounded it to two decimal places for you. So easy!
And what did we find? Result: 1.01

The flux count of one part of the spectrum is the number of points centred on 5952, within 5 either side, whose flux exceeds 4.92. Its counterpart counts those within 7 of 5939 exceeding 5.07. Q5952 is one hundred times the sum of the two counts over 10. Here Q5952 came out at 70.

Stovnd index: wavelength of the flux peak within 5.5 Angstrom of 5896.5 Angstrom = 5891.94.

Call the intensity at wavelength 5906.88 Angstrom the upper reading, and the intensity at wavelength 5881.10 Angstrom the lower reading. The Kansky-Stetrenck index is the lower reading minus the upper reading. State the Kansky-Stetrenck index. -0.5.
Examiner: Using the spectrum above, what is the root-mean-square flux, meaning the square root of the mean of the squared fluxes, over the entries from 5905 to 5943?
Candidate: 5.09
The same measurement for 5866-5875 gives 5.12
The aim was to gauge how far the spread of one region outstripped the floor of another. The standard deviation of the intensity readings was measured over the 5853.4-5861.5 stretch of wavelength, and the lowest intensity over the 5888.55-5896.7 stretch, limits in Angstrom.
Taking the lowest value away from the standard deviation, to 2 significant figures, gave -4.0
